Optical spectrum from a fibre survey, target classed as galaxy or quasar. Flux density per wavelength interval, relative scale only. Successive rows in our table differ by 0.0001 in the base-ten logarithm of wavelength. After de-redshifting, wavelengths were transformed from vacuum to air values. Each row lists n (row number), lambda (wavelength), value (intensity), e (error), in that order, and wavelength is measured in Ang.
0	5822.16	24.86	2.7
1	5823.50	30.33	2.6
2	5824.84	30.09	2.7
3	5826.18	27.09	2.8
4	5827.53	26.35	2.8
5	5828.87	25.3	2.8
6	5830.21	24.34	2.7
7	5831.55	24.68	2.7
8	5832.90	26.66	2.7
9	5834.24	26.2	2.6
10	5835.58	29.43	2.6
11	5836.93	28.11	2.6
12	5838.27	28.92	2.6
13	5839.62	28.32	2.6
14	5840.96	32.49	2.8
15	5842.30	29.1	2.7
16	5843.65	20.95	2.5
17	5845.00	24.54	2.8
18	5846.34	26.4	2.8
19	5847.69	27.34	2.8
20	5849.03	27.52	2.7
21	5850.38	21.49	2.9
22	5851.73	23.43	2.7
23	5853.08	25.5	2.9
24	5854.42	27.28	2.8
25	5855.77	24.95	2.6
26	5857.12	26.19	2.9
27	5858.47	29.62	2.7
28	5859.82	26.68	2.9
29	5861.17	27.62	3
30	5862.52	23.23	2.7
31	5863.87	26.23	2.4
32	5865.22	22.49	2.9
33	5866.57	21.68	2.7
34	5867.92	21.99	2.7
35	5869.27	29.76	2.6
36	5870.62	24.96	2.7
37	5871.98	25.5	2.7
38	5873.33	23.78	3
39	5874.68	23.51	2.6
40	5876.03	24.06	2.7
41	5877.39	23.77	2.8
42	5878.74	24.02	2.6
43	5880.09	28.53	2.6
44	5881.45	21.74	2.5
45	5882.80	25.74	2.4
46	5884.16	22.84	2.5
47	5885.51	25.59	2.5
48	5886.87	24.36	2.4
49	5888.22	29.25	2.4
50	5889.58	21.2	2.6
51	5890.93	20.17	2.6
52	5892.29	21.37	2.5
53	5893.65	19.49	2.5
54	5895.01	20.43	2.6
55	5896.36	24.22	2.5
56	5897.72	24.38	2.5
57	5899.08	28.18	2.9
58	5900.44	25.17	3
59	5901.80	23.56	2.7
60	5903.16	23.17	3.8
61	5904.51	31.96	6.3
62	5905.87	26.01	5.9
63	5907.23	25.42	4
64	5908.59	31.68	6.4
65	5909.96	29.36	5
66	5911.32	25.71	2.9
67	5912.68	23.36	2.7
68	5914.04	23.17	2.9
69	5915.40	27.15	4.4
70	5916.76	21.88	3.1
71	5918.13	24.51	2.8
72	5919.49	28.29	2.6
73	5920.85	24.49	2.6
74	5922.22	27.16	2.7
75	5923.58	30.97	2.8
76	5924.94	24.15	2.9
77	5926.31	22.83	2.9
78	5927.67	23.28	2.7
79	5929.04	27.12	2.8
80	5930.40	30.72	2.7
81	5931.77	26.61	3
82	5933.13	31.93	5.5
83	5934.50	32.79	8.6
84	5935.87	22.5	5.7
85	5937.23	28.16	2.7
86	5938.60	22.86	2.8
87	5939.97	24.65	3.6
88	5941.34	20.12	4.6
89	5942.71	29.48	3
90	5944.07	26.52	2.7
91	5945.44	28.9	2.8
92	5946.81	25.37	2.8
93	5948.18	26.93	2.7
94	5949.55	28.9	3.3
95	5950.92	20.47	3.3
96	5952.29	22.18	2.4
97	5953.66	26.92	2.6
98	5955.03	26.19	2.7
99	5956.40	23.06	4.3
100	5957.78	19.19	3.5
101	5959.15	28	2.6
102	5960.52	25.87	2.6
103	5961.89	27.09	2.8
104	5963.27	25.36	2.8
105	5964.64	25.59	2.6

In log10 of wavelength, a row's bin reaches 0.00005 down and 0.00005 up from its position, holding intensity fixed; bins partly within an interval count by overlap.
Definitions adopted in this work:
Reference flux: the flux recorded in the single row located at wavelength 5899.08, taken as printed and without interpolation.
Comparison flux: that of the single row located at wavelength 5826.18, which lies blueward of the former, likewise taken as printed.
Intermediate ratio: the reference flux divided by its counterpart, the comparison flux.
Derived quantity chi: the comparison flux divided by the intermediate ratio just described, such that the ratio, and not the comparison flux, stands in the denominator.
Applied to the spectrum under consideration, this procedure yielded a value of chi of 26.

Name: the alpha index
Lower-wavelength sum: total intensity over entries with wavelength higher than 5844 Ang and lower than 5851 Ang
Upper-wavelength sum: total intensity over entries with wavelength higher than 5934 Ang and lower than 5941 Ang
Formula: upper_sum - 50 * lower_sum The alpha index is -6234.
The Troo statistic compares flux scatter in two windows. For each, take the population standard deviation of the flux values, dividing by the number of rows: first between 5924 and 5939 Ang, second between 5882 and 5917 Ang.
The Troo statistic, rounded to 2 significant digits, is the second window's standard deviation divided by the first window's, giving 0.89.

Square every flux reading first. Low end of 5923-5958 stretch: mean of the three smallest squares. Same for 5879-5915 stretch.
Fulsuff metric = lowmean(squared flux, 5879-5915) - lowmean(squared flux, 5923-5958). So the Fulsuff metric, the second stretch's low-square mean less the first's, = 4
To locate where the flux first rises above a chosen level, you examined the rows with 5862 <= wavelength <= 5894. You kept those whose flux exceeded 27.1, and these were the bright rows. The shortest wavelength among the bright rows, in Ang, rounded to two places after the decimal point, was 5869.27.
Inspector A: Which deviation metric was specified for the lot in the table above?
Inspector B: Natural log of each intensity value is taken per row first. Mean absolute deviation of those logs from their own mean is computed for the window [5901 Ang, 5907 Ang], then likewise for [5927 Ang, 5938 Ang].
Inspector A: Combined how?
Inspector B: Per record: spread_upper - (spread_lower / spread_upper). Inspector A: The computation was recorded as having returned -0.853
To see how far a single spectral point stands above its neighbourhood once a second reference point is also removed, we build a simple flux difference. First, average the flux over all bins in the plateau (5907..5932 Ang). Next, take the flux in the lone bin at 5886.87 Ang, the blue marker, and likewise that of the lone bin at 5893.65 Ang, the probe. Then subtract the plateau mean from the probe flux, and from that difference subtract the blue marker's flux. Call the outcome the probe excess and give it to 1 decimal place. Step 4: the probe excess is -31.1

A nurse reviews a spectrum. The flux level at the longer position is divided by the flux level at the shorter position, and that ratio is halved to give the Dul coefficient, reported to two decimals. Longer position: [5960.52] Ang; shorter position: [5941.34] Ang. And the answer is 0.64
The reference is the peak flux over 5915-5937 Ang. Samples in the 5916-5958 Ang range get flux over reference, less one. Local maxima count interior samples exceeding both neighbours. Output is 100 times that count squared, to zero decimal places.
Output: 10000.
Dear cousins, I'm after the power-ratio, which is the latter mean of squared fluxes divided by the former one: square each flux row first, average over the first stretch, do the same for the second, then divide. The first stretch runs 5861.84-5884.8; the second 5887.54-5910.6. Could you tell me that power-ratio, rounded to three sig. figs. 1.07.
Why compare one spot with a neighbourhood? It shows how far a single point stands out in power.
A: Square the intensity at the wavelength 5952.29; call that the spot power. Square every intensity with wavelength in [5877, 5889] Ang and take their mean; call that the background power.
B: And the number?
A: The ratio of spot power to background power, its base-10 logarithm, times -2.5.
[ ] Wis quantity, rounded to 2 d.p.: 0.28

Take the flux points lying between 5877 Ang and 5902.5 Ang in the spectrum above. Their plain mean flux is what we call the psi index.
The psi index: 23.9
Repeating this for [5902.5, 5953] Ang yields 26.2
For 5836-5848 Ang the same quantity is 27.4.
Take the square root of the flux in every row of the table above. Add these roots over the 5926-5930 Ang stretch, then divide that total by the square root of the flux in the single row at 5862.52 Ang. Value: 3.07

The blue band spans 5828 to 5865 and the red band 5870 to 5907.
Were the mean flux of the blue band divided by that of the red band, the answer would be 1.08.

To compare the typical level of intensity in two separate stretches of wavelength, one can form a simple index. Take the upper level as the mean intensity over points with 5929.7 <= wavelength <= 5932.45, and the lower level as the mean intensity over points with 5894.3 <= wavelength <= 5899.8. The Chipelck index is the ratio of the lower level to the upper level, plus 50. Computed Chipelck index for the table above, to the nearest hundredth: 50.85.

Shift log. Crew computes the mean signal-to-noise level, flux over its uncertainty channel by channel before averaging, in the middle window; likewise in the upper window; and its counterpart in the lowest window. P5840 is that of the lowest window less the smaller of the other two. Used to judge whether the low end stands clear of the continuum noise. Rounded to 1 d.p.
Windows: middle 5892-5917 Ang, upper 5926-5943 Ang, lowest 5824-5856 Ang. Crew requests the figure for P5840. 2.3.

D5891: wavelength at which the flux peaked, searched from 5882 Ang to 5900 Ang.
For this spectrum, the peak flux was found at 5888.22 Ang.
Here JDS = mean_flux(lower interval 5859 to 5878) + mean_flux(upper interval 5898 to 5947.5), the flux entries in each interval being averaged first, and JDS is 51.0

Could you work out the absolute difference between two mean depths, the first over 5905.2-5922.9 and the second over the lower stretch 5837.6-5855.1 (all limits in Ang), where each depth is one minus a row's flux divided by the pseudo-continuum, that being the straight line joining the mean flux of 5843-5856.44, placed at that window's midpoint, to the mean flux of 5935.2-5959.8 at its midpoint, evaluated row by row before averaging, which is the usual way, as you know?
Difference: 0.018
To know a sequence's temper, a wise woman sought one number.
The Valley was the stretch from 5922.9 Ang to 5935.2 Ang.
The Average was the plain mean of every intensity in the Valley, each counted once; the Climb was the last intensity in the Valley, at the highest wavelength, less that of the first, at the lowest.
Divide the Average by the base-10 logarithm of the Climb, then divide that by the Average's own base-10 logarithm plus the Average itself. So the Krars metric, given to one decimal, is 3.7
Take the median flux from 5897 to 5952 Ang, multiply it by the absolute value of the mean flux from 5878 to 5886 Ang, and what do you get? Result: 640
